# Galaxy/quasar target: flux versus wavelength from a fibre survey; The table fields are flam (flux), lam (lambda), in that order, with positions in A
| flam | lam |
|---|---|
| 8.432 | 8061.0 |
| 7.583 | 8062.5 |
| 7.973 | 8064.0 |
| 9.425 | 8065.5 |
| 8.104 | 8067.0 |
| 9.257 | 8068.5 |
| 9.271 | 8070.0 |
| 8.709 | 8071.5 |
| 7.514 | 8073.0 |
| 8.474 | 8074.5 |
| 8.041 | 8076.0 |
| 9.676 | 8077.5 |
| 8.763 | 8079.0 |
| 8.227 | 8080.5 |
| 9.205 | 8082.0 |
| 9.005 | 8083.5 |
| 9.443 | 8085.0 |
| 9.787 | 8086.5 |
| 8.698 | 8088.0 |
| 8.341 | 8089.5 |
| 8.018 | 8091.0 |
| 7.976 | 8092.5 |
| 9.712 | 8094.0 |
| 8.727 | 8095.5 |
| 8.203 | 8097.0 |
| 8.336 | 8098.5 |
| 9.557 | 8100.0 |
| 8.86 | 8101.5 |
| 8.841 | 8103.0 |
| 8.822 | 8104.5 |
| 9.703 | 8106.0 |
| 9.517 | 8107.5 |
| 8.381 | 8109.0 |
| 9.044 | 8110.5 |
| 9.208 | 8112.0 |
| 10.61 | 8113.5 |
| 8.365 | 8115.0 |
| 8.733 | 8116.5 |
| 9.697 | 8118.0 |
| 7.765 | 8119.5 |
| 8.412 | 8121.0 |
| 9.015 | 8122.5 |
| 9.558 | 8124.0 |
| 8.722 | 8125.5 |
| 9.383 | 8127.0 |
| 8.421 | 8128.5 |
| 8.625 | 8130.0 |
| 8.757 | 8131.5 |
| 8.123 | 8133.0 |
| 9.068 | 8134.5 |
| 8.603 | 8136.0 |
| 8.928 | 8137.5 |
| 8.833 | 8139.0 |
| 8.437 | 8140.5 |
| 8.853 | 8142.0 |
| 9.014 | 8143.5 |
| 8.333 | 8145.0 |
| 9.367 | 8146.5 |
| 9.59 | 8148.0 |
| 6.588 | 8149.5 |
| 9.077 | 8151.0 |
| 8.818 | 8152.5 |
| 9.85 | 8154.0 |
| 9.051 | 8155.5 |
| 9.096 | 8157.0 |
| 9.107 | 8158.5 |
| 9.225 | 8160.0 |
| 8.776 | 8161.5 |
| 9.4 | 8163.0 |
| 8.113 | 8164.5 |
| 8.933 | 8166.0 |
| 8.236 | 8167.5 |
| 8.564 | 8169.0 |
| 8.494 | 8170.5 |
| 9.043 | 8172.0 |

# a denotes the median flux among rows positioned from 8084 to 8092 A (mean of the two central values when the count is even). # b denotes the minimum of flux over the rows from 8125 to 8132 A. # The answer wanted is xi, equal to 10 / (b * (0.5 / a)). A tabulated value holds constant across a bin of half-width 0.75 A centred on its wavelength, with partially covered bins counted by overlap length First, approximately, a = 8.7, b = 8.421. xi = 20.7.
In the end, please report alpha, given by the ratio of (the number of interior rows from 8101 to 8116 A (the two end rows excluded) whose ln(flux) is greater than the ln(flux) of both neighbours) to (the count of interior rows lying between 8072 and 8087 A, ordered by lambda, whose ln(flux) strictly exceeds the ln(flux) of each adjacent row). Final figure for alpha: 0.7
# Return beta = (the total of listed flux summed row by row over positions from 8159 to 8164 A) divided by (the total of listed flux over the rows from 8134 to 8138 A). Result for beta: 1.03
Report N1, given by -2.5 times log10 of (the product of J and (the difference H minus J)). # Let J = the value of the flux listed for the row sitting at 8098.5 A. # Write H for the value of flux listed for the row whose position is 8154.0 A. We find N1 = -2.8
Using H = 9.85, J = 8.336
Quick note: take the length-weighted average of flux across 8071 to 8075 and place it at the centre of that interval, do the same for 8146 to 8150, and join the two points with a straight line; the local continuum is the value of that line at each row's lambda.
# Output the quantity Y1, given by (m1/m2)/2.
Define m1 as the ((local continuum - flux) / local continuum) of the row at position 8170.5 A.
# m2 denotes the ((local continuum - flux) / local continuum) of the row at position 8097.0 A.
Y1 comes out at 0.9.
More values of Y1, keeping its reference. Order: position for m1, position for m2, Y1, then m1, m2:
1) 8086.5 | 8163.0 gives 1.1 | -0.185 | -0.09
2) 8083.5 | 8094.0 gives 0.3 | -0.092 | -0.17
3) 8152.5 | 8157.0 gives 0.2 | -0.025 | -0.05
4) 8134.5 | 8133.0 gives -0.7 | -0.065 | 0.04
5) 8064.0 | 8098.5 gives -6.0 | 0.021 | 0.00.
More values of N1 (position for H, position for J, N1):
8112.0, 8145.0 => -2.2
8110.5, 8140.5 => -1.8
